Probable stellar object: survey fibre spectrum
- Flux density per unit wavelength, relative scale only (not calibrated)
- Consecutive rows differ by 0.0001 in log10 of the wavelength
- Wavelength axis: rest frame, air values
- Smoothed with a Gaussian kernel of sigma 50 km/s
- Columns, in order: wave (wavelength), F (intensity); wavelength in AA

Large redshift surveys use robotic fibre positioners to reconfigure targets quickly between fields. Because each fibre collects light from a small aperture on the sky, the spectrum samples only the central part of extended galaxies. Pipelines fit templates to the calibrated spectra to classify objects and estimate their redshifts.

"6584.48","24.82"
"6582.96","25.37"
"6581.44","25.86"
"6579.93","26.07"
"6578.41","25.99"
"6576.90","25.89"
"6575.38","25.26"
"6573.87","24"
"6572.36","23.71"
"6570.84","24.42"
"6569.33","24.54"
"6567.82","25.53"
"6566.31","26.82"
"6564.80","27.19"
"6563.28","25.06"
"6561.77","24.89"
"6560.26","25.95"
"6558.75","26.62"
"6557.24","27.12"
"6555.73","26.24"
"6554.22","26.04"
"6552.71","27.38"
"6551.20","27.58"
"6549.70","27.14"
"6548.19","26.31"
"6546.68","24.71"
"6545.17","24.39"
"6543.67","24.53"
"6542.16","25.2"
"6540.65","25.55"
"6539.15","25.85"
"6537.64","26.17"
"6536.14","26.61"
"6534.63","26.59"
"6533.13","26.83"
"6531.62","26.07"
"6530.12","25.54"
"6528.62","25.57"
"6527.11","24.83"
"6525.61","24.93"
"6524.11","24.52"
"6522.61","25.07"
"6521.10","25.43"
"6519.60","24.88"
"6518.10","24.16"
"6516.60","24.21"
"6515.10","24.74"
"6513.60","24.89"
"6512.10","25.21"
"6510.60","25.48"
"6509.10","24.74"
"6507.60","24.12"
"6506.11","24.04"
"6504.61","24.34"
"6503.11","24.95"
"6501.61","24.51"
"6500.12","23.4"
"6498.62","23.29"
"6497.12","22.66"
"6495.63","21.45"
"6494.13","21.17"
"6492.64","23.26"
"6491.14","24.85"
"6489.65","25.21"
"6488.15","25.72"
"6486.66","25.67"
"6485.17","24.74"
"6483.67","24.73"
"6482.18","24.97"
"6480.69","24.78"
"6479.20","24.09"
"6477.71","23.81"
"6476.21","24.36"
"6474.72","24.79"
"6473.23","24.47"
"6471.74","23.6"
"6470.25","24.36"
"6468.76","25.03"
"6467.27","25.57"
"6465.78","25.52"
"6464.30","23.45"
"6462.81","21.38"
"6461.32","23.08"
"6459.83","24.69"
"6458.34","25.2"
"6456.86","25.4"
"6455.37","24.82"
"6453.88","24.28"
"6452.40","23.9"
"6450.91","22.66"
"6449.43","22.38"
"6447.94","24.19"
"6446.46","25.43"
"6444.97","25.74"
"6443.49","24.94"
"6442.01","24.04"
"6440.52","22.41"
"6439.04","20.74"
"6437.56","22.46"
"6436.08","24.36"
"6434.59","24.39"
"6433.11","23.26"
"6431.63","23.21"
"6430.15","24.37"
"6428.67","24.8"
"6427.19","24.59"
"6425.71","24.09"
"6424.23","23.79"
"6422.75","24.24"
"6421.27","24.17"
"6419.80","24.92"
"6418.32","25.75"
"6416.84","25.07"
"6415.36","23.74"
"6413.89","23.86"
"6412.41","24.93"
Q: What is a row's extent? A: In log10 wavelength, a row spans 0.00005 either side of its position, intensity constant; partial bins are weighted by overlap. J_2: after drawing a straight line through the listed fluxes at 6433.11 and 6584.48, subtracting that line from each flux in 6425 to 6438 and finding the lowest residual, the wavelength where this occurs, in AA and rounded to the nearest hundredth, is 6437.56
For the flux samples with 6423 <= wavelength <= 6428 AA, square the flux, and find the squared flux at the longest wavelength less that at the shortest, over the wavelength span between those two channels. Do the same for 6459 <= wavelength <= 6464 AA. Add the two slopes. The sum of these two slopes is -38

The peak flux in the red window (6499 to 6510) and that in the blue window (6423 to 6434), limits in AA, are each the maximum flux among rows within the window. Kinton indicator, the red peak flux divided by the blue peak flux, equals 1.01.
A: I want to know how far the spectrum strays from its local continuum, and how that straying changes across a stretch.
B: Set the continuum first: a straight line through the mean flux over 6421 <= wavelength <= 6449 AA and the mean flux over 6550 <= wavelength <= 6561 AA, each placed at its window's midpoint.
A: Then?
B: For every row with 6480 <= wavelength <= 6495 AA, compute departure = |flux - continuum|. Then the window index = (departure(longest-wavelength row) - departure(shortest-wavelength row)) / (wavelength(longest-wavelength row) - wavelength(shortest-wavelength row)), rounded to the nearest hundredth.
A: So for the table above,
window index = 0.29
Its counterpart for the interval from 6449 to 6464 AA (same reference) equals 0.10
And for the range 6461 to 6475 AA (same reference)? -0.10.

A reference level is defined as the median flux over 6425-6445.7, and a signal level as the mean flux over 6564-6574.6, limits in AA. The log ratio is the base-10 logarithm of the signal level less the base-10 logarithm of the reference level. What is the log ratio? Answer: 0.017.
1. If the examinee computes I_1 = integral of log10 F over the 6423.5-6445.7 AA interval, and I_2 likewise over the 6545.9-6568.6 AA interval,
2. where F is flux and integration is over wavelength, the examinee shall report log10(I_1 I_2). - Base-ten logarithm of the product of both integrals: 2.993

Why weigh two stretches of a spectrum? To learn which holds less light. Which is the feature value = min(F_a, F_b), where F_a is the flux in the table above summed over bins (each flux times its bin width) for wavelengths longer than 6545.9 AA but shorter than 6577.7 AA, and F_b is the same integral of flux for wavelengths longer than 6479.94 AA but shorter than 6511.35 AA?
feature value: 760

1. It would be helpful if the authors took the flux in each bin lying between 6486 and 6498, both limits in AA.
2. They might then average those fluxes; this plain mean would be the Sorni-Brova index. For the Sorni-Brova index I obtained 23.7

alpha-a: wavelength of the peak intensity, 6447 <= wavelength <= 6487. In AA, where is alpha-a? 6486.66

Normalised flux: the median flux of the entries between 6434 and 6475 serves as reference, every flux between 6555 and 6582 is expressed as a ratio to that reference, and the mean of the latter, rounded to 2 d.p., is 1.05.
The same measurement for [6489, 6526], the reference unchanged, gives 0.99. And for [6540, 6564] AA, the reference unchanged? 1.06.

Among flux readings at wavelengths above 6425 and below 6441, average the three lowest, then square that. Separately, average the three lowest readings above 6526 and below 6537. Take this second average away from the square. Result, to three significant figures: 453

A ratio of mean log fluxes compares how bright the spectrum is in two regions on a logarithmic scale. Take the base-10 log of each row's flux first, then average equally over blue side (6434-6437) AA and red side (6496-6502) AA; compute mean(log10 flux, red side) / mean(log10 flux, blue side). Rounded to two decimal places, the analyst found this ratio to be 0.99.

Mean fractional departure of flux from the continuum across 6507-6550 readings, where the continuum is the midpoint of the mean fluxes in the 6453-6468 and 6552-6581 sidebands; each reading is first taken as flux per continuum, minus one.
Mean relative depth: 0.01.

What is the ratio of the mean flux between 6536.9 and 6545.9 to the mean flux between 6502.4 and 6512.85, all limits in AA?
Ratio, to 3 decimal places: 1.024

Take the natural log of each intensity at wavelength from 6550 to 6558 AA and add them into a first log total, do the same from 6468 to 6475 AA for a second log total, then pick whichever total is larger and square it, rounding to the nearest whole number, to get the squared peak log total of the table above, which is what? 271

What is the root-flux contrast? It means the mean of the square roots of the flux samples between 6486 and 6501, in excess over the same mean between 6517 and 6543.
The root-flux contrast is -0.19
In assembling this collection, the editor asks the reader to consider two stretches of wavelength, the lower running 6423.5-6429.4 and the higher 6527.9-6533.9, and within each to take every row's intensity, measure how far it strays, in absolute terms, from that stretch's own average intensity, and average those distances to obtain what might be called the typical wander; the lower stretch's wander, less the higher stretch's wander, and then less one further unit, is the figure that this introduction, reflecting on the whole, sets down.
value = -1.1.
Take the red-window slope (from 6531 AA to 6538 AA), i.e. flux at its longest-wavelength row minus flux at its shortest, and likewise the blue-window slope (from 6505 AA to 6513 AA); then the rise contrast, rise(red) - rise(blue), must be -1.1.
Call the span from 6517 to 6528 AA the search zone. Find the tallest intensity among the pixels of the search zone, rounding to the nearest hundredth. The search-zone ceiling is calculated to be 25.43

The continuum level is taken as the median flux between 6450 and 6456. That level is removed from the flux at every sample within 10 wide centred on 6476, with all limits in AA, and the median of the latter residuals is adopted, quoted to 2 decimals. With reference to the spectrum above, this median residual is 0.27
